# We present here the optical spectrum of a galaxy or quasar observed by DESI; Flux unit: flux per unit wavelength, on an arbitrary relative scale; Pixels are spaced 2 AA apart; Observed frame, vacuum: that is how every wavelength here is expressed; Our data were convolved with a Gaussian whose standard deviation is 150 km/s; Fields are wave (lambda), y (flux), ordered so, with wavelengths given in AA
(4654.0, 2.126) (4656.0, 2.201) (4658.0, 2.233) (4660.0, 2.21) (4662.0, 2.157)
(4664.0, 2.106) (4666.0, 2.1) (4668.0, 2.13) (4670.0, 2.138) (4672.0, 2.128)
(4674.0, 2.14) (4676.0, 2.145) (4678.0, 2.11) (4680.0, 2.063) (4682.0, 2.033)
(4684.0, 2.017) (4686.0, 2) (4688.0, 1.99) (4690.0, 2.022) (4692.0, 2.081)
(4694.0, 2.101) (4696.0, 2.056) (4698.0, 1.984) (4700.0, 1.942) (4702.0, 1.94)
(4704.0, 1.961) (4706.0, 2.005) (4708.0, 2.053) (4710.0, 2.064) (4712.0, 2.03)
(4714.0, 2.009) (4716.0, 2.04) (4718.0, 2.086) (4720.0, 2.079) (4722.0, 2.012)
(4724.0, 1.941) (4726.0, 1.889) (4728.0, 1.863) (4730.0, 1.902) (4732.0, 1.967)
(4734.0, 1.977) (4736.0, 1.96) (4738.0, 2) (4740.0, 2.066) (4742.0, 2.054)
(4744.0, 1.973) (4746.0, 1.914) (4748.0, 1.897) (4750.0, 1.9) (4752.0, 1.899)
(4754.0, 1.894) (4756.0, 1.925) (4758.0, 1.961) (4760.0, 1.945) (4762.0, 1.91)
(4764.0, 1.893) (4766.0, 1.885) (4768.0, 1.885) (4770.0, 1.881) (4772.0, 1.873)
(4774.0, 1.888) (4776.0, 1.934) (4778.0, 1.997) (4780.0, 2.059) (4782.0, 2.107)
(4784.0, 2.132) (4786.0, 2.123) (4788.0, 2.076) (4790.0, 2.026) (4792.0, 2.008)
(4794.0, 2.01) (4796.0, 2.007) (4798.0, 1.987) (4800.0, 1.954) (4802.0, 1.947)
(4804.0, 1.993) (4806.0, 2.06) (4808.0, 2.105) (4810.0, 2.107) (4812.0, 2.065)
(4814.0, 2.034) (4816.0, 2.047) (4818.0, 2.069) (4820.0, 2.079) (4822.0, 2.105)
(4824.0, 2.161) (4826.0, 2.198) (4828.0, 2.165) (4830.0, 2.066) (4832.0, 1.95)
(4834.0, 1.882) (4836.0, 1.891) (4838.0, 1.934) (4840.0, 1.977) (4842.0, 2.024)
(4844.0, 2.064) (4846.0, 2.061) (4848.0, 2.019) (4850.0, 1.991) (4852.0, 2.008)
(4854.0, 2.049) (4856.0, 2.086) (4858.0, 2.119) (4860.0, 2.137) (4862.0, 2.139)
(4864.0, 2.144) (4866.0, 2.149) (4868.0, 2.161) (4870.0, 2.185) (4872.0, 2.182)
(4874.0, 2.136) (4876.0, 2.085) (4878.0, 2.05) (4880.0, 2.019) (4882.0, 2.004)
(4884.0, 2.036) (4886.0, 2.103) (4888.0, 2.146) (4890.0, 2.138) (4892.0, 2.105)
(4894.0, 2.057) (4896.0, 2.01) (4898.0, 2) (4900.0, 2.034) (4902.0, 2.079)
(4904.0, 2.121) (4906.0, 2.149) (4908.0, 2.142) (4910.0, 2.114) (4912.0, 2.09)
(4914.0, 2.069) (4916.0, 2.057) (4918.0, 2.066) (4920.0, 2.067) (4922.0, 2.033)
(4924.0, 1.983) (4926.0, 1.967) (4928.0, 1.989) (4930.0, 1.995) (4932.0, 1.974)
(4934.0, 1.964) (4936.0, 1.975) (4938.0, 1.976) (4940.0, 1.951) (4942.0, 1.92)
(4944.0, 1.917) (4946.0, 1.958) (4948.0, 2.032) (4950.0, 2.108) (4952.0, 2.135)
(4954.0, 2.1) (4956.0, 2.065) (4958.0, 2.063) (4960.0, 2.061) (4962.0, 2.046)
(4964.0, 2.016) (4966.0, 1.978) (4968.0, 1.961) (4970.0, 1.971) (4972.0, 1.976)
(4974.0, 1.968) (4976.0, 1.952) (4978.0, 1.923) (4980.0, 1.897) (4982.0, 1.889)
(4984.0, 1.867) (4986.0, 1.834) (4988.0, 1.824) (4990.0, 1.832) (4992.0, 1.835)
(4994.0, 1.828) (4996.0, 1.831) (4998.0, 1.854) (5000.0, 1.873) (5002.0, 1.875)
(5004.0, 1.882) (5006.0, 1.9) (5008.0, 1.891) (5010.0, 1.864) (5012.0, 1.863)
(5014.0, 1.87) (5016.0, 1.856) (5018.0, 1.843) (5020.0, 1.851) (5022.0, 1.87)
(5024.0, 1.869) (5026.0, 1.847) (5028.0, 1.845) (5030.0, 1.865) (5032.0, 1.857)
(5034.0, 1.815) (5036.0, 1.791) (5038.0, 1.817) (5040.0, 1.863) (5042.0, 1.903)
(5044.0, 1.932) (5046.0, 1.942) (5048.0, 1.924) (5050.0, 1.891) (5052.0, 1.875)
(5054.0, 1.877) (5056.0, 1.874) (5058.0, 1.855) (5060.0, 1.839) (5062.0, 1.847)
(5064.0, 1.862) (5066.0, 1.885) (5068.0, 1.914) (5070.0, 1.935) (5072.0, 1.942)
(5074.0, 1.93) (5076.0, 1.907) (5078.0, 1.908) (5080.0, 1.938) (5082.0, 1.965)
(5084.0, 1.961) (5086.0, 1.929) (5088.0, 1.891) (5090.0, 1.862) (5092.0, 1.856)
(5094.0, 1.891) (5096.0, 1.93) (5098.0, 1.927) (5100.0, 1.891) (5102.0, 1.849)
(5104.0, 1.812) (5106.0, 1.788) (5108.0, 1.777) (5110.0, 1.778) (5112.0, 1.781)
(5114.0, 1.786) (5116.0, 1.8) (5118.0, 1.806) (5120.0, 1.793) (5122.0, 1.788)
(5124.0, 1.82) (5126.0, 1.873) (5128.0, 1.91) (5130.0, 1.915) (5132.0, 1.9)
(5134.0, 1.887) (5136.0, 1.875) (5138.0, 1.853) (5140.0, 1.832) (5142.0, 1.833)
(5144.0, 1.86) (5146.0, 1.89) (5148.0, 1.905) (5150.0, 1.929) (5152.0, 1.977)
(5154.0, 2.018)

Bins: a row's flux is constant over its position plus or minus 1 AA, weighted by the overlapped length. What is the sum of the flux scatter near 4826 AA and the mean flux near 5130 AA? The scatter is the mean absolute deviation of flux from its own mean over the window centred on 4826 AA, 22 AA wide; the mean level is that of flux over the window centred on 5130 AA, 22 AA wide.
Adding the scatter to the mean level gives 1.94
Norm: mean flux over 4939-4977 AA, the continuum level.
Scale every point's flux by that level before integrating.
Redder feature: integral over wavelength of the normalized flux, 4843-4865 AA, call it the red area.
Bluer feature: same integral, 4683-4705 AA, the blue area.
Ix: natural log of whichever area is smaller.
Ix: 3.09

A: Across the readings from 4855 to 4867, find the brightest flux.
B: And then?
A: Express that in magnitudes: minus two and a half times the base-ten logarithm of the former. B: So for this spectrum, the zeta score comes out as -0.83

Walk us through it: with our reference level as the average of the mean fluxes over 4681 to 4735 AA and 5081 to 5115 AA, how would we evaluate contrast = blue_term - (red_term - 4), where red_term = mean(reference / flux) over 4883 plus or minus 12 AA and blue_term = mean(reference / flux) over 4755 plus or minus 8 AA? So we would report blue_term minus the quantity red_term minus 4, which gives 4.08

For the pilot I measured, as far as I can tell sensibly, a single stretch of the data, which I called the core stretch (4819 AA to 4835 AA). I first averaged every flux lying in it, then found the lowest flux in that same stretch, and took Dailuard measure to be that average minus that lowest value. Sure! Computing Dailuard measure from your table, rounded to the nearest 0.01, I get 0.19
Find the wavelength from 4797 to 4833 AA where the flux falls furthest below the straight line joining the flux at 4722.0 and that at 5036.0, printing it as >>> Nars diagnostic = 4802.0 AA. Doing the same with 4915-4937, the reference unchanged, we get 4926.0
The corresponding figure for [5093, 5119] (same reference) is 5108.0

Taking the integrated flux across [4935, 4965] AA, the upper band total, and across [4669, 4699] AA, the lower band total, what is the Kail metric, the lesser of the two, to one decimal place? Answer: 60.6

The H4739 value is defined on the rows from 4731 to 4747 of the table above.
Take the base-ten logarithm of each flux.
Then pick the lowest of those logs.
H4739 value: 0.282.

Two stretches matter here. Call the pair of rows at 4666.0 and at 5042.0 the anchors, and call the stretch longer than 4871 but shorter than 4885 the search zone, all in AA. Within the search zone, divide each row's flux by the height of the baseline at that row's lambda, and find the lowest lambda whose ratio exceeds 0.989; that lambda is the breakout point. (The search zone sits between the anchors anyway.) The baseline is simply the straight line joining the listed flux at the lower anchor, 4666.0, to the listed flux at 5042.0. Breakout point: 4872.0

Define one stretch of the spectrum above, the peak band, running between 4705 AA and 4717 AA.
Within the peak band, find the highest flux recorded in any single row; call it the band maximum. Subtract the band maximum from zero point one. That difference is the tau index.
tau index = -1.96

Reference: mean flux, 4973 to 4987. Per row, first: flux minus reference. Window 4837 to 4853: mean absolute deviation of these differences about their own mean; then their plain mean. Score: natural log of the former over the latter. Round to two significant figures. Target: -1.2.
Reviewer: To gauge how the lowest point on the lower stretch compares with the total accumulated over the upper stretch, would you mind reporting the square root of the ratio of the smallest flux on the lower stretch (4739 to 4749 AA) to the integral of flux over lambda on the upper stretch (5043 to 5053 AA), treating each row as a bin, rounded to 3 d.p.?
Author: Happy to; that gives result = 0.315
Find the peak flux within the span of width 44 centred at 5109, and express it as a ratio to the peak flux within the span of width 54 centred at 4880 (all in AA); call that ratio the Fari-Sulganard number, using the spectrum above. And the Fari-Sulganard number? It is 0.88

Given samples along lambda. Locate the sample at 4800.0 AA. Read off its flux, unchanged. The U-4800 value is 1.954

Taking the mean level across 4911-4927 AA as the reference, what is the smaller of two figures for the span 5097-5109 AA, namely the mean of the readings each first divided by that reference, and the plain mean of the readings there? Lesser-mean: 0.90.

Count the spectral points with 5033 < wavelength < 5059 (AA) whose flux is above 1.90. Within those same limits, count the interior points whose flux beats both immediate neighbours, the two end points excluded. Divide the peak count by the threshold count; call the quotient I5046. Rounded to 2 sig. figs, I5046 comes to 0.50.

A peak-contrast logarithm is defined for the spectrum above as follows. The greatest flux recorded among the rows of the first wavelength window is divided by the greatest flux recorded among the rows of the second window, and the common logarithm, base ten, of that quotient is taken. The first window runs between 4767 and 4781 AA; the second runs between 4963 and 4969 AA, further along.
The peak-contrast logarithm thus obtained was 0.009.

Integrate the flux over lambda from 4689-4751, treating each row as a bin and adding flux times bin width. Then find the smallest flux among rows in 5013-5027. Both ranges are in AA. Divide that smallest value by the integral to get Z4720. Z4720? 0.01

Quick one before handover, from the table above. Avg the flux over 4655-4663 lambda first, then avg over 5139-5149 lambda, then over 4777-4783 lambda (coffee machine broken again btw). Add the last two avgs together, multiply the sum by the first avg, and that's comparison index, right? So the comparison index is 8.6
